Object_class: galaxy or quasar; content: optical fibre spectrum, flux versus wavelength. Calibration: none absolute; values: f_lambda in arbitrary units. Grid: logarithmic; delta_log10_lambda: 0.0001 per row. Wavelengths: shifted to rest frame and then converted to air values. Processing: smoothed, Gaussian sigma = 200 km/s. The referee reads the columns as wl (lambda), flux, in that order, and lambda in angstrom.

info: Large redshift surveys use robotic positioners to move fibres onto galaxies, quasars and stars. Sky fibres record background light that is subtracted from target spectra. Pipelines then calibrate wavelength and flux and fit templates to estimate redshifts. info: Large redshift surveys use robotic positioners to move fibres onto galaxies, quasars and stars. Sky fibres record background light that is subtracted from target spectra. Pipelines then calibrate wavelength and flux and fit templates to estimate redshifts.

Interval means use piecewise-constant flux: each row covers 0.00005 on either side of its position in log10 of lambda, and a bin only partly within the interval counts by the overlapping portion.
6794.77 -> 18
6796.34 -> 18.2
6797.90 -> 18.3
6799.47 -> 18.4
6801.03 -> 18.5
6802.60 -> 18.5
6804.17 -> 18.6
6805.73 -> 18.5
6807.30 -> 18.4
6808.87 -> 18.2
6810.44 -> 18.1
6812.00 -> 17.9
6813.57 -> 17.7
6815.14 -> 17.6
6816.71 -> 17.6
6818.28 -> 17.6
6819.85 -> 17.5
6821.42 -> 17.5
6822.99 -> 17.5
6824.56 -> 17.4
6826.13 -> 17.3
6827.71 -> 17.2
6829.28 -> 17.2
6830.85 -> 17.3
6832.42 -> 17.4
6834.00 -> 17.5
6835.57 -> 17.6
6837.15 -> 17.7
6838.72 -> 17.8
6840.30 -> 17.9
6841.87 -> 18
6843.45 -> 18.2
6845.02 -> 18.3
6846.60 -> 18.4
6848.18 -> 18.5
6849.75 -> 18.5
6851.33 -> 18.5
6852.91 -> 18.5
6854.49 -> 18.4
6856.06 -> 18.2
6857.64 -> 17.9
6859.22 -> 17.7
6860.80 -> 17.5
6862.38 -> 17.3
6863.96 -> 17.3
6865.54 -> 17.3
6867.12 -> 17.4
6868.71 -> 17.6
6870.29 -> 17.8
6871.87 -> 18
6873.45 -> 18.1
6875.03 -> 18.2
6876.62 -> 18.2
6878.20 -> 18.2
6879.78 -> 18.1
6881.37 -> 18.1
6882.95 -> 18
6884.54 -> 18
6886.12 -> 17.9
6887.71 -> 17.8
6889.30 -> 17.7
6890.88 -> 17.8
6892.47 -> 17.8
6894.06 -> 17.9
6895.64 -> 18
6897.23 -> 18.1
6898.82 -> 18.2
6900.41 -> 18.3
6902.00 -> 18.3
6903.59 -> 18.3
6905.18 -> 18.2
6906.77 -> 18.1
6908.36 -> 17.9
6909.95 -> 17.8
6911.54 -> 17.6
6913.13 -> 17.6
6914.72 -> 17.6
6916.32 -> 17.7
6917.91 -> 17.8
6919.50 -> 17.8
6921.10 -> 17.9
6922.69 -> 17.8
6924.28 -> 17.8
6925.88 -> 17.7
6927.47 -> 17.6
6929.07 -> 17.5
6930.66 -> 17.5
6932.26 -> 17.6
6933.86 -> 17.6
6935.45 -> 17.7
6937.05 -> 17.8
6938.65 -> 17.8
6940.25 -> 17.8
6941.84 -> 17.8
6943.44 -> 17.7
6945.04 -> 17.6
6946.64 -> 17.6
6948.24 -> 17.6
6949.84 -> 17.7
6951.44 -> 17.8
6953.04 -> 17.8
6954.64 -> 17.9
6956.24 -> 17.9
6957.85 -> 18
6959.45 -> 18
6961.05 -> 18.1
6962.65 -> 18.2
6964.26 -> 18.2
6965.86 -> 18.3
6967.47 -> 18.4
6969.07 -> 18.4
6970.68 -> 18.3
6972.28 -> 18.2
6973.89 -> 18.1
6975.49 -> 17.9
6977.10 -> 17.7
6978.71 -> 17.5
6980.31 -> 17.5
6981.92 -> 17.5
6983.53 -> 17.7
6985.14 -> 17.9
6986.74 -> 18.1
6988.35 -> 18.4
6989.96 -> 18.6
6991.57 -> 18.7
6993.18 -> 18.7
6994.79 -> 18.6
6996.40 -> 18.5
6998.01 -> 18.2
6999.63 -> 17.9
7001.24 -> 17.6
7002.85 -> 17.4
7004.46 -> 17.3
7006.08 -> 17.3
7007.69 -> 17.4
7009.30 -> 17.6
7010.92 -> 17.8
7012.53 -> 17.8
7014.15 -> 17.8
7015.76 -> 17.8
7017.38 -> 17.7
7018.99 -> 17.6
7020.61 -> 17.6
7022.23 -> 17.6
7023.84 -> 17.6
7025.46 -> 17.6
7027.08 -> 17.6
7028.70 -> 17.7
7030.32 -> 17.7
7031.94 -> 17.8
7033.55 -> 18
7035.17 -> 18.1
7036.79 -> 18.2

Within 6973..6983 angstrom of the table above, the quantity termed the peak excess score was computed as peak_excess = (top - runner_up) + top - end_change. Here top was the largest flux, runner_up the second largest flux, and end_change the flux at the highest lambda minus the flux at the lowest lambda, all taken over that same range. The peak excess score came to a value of 18.9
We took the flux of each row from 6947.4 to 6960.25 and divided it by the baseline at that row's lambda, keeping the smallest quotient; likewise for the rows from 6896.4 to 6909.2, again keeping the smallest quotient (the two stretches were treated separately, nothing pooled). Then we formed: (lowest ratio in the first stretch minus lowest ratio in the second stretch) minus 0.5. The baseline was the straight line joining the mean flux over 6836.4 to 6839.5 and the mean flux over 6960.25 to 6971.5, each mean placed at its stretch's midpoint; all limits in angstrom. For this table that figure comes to -0.525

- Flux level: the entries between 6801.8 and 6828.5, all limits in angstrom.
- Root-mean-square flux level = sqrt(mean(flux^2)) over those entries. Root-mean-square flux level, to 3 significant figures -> 17.8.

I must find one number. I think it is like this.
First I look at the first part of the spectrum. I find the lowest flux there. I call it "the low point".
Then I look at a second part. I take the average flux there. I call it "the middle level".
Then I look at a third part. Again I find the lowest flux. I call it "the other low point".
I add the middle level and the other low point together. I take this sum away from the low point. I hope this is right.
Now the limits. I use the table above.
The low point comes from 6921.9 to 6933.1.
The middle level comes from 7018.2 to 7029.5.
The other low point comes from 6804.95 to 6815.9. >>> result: -17.7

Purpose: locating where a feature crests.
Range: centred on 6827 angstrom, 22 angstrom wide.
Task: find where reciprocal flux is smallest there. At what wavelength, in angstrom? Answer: 6837.15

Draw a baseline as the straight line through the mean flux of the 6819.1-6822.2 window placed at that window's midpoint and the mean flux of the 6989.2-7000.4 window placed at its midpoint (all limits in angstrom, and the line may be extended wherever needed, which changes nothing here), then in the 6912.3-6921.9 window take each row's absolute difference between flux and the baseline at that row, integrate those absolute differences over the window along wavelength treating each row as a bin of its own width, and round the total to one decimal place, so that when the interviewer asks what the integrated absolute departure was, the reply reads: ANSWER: 2.8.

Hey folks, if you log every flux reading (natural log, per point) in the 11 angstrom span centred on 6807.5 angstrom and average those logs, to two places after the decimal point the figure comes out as 2.91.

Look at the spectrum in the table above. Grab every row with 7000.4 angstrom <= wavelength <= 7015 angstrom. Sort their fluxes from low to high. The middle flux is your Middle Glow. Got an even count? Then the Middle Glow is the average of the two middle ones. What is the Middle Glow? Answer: 17.6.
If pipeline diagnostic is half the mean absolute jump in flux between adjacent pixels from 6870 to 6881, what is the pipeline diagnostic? 0.04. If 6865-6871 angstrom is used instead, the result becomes 0.08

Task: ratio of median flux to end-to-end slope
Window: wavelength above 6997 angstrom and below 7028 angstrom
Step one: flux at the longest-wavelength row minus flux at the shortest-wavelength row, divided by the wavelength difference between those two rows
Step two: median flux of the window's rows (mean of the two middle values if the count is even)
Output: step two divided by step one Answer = -853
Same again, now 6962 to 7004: -915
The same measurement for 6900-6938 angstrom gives -1304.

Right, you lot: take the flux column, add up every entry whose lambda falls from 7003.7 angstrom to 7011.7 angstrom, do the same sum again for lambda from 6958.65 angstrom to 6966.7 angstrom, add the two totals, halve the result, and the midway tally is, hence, 89.1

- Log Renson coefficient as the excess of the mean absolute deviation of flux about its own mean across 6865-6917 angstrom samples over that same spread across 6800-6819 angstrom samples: -0.13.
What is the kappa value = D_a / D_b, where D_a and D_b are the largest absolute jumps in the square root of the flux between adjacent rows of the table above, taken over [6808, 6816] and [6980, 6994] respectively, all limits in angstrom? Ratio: 0.7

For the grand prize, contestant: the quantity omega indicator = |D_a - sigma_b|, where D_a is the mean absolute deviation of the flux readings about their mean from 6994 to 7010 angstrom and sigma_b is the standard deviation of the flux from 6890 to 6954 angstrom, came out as 0.20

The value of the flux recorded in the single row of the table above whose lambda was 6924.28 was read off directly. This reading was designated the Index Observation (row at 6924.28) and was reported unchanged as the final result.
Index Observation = 17.8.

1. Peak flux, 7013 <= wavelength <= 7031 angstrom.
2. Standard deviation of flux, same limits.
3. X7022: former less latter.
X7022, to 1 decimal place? 17.7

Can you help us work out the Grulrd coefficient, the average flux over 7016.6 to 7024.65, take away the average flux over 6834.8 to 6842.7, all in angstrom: -0.2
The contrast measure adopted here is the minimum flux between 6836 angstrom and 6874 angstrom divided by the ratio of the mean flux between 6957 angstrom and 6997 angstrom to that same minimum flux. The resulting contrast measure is 16.5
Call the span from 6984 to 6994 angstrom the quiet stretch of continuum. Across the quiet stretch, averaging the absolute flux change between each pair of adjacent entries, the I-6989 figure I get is 0.16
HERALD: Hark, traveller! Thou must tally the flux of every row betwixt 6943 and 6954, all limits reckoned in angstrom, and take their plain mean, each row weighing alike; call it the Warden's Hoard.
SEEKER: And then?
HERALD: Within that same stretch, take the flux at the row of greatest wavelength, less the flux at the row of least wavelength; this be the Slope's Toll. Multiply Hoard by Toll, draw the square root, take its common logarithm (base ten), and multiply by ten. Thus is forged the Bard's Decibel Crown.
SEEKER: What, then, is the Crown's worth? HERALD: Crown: 1.2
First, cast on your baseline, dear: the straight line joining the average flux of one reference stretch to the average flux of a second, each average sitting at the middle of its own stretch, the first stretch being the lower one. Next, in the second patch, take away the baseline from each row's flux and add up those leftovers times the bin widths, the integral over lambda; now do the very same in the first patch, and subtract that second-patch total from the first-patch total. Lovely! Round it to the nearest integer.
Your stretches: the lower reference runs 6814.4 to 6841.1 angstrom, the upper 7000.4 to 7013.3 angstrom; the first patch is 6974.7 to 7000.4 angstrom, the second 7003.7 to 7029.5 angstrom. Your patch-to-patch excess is 12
